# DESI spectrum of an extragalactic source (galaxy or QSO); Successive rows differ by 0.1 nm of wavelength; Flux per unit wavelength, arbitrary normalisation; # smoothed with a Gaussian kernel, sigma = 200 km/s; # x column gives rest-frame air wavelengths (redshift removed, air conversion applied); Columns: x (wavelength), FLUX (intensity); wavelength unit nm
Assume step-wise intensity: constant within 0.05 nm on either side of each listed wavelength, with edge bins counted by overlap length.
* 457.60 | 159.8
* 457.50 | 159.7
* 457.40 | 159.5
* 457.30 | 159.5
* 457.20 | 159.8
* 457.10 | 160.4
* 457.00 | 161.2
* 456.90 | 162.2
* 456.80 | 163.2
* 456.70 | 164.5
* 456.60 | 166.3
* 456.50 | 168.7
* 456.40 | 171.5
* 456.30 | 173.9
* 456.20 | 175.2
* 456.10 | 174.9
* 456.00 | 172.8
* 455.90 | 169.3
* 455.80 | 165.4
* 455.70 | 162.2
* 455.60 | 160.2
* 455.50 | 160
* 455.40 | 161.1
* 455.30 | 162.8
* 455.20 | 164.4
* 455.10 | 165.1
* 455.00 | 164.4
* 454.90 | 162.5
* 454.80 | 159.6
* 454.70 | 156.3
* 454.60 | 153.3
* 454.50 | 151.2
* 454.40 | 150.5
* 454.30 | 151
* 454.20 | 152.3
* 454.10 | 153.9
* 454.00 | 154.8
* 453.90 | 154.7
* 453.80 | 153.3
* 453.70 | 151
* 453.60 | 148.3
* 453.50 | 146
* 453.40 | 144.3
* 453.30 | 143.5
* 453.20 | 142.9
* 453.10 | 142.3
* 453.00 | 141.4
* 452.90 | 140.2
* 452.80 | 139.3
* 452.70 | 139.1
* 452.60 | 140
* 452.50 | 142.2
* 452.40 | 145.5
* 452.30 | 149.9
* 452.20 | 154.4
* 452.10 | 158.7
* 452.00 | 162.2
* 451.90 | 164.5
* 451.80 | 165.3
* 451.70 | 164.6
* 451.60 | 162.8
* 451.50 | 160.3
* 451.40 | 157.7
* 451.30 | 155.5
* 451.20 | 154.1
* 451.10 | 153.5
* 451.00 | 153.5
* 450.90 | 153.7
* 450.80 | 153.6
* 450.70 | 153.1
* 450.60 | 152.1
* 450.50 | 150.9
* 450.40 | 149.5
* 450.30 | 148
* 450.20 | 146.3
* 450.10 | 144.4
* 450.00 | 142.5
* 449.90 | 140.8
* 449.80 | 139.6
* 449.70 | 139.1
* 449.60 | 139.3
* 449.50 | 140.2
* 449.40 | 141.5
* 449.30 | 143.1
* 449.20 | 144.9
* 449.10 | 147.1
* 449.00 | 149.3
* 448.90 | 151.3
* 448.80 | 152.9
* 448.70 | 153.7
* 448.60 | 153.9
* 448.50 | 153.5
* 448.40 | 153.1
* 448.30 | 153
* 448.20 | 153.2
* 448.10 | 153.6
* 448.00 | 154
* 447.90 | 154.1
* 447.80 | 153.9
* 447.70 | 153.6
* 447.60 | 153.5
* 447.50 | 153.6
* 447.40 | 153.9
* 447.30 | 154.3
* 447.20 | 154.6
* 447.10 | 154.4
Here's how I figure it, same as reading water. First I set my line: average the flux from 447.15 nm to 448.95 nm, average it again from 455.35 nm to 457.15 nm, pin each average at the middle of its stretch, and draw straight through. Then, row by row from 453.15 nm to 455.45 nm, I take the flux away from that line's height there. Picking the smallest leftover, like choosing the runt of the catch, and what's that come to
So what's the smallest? -1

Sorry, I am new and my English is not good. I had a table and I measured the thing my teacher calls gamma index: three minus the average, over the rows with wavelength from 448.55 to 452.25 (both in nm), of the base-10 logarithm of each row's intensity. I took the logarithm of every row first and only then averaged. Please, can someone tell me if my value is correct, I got 0.821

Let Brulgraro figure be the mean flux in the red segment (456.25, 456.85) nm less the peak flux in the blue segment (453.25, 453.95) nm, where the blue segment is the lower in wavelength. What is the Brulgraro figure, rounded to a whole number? 13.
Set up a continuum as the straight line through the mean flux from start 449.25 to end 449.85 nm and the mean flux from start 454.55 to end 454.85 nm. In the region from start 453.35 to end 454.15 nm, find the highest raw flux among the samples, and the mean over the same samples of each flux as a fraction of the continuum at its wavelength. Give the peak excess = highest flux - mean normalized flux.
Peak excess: 154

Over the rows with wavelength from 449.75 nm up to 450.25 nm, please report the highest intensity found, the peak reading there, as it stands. 146.3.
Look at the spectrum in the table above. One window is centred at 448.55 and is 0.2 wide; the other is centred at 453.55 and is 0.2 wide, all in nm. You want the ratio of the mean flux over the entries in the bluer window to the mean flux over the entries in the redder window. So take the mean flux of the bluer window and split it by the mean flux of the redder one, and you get 1.04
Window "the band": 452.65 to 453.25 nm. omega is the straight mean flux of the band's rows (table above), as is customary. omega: 141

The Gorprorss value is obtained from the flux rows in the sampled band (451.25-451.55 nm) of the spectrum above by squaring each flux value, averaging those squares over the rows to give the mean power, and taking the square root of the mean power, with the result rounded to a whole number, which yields 158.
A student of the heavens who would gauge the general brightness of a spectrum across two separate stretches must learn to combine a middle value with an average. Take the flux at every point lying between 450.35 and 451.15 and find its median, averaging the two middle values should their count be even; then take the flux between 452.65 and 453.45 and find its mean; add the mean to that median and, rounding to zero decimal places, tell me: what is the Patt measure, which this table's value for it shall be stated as 295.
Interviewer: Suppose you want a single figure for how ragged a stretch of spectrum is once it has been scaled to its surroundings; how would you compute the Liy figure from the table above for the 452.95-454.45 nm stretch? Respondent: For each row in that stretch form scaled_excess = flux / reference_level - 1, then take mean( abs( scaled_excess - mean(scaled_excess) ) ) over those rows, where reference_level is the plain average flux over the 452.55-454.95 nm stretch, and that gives 0.029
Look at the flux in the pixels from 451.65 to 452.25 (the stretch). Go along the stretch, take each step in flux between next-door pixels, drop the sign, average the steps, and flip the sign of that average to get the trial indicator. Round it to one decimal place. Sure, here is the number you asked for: -2.3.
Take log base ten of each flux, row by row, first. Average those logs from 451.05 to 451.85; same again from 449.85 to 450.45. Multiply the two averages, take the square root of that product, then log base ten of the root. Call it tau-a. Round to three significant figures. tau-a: 0.339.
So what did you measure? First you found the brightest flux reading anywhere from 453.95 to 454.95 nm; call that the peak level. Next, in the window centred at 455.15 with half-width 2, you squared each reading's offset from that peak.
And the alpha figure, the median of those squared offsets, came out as 53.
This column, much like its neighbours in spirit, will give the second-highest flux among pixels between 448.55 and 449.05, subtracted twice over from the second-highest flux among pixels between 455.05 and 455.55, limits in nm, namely -143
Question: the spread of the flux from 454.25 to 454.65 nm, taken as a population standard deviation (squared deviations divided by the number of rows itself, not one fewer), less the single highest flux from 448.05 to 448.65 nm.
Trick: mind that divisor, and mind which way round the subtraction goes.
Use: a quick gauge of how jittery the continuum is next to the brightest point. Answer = -153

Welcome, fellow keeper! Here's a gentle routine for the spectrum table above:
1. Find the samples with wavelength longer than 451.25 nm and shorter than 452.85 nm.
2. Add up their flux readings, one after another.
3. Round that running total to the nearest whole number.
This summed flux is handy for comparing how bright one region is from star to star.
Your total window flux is 2462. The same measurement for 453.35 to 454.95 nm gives 2443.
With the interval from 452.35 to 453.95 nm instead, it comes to 2314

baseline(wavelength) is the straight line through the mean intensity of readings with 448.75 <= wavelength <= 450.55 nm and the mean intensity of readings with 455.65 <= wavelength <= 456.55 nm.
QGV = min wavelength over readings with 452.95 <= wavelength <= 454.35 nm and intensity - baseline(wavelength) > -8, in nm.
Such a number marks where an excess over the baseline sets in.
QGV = 453.90 nm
